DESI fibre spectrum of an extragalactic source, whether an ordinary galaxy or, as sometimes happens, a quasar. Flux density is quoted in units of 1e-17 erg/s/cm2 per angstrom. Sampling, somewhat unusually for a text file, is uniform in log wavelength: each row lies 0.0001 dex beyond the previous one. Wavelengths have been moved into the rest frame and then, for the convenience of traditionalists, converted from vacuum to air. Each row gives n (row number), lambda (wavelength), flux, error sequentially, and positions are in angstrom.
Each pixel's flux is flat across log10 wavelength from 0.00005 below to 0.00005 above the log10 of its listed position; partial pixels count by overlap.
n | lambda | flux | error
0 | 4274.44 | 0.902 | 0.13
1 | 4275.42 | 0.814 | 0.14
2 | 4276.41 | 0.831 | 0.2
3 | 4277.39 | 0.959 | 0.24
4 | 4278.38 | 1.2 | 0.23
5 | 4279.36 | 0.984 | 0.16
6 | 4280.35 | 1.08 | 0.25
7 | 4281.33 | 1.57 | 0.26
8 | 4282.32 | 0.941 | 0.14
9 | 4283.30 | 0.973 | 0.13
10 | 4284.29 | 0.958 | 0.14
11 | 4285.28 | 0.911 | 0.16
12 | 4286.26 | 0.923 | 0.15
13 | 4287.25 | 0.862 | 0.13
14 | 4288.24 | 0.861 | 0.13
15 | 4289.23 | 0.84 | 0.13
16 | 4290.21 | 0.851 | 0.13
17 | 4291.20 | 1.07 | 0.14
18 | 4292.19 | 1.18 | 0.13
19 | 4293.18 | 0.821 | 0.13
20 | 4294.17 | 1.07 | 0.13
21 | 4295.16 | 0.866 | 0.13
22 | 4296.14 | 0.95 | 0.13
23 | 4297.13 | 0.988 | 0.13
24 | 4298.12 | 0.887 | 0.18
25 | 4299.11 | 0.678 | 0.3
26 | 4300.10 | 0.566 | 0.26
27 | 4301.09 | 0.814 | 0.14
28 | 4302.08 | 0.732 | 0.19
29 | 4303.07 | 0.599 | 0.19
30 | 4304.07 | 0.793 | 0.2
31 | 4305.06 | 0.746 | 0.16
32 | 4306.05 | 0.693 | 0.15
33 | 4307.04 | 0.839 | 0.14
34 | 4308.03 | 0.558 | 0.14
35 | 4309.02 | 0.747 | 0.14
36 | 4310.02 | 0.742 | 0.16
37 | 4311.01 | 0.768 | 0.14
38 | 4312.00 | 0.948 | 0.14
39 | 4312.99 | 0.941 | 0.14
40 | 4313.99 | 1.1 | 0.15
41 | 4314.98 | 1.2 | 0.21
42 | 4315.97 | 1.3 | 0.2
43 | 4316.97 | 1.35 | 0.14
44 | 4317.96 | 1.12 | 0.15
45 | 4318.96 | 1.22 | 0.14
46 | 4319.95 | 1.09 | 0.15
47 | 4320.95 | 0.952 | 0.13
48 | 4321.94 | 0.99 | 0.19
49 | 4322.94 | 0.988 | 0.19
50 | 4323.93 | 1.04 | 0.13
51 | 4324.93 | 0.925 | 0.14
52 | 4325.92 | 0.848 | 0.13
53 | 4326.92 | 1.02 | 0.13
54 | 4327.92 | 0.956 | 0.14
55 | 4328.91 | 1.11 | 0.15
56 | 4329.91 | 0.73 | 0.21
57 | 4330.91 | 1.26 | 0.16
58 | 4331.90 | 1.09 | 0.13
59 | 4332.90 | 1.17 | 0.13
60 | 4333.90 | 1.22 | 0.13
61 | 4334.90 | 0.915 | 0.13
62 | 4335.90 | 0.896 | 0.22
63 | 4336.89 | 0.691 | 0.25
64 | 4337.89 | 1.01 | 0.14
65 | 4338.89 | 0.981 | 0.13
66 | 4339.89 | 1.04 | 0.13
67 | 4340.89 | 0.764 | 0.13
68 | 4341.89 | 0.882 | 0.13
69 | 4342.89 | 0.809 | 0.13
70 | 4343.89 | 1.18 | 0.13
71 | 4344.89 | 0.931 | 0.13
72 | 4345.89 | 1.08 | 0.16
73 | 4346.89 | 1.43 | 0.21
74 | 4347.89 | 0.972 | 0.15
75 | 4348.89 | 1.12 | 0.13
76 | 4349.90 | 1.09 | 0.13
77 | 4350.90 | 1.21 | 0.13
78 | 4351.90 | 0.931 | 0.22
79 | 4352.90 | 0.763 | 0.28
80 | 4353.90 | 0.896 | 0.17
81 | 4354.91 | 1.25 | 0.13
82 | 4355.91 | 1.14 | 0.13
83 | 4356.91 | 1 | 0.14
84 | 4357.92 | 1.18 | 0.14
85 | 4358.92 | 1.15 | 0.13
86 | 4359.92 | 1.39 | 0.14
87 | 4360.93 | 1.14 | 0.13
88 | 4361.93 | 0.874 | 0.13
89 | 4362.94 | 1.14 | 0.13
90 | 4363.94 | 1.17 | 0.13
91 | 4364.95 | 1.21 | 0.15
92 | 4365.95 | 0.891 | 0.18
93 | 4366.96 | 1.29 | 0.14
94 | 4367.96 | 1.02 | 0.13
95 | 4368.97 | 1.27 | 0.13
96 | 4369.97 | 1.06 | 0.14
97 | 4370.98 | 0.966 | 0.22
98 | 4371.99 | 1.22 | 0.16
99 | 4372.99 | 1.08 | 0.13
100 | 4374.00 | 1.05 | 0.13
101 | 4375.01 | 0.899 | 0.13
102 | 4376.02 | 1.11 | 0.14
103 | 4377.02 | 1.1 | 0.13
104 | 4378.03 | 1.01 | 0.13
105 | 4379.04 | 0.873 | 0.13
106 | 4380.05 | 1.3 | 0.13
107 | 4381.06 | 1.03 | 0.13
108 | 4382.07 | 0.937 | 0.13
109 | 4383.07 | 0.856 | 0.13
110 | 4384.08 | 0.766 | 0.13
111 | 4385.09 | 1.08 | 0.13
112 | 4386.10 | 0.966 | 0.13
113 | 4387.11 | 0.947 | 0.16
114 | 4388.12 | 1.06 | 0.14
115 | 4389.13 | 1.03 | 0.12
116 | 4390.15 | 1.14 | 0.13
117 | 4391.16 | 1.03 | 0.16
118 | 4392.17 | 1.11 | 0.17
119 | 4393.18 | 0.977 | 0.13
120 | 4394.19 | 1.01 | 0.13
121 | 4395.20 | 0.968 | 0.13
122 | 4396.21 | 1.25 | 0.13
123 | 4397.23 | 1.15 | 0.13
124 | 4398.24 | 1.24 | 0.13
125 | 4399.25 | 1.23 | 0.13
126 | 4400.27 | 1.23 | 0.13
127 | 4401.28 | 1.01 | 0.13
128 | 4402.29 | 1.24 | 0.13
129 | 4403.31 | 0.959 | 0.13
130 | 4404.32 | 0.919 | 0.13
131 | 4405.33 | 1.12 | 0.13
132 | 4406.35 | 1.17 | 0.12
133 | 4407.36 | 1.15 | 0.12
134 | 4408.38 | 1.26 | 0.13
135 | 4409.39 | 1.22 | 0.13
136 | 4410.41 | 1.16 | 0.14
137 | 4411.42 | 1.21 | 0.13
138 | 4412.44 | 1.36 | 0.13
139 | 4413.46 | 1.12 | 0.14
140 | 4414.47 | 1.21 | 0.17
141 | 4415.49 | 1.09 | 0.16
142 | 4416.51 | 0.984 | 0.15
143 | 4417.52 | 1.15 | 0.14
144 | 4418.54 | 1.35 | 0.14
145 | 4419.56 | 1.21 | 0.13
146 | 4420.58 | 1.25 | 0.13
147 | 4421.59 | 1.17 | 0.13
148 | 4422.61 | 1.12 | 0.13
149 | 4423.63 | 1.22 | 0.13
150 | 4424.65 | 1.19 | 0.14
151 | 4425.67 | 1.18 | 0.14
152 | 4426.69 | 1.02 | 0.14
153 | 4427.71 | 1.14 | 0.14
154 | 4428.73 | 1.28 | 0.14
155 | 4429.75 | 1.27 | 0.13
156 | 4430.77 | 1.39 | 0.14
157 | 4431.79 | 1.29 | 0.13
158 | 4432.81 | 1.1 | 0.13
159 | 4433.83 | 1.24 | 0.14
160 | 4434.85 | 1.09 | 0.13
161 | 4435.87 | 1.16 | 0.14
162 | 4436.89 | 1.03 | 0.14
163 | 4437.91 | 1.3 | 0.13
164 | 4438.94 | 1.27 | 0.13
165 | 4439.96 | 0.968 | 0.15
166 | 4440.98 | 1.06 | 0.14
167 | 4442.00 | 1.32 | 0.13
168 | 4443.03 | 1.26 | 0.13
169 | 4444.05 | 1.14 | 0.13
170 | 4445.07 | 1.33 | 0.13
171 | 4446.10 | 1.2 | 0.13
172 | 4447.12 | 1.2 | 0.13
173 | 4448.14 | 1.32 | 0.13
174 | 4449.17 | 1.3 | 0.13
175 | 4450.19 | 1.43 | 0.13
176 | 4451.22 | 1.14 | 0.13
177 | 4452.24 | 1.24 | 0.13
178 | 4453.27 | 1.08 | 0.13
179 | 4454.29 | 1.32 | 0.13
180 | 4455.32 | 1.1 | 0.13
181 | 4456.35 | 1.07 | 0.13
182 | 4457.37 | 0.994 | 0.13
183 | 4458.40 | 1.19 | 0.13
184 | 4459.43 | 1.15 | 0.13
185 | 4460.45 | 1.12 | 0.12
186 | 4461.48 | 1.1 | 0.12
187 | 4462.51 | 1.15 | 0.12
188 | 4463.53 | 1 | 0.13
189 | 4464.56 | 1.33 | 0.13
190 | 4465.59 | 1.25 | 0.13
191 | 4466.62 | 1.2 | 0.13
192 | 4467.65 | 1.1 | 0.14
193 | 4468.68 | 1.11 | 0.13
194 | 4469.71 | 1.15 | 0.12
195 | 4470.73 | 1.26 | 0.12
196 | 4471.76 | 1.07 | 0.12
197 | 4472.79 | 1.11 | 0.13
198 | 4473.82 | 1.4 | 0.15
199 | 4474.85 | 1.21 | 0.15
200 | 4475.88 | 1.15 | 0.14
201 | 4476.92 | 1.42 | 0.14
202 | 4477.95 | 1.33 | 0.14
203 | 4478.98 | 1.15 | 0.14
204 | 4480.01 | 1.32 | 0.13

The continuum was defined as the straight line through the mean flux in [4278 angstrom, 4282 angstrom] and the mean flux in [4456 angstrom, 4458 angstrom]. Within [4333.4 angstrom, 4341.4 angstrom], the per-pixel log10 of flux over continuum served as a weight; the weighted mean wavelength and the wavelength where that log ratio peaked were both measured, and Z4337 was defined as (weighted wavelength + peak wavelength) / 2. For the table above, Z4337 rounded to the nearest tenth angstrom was 4335.9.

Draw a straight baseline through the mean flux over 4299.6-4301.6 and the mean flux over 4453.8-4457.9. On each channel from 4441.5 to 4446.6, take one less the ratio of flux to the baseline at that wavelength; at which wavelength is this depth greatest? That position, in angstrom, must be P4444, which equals 4444.05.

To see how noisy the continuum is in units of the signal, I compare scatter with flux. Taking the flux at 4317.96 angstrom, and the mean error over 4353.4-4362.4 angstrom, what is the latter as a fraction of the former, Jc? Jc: 0.123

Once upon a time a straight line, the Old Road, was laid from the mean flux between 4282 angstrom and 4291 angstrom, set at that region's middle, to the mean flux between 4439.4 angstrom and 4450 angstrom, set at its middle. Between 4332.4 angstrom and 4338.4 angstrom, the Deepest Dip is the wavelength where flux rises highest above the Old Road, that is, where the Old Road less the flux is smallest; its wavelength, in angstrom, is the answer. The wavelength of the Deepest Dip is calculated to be 4333.90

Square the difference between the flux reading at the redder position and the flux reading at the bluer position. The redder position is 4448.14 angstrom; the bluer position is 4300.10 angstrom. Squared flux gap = 0.569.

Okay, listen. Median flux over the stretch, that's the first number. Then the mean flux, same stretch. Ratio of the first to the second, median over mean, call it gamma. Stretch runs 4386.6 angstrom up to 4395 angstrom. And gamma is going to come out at 0.99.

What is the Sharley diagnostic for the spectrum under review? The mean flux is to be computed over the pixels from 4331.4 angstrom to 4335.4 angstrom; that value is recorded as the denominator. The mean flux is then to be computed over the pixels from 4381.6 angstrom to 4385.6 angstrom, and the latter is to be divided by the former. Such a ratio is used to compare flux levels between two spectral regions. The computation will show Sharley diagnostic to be 0.83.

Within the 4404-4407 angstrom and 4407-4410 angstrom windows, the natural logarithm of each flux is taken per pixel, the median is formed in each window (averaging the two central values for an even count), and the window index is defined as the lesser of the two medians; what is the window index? 0.11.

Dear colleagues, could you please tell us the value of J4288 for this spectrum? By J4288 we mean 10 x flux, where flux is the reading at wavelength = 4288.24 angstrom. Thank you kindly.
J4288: 8.6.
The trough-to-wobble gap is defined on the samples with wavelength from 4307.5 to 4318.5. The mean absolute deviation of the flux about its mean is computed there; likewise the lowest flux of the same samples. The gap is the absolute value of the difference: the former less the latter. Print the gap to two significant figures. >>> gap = 0.34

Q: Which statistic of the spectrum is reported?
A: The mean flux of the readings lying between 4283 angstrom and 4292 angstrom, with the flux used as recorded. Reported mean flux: 0.92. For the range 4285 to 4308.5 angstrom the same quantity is 0.84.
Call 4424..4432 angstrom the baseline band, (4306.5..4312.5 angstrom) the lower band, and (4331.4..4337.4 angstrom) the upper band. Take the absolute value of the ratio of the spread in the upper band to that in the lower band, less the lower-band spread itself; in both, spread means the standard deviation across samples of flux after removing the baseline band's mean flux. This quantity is 1.4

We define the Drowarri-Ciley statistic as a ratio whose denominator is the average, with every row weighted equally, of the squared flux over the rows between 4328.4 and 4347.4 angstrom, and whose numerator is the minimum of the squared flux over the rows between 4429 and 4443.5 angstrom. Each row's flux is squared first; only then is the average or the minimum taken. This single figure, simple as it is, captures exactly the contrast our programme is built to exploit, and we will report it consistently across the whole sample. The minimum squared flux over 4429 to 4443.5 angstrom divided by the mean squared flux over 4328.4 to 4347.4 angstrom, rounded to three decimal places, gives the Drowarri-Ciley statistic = 0.887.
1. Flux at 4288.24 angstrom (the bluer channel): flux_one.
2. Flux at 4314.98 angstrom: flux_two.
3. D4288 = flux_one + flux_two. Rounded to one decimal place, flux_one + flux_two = 2.1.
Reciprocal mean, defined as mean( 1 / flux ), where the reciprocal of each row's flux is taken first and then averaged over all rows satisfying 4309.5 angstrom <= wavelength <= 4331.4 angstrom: 1.00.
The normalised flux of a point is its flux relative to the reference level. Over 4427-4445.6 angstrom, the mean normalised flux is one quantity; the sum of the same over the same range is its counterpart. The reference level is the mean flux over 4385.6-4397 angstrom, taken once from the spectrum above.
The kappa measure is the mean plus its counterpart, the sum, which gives 22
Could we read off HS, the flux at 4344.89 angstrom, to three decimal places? 0.931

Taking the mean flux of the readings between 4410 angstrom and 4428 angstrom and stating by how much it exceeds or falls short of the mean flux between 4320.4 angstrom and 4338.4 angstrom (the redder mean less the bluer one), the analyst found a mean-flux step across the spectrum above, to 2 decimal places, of 0.18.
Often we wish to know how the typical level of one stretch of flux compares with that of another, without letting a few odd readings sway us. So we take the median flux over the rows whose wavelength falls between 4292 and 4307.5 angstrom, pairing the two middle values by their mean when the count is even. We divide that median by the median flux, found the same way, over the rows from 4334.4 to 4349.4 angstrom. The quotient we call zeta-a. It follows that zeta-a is 0.84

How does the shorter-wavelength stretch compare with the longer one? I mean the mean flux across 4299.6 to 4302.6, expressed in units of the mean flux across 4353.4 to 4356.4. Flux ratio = 0.643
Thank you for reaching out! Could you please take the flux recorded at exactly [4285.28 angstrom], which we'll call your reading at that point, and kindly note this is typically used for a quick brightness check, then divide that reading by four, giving 0.23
